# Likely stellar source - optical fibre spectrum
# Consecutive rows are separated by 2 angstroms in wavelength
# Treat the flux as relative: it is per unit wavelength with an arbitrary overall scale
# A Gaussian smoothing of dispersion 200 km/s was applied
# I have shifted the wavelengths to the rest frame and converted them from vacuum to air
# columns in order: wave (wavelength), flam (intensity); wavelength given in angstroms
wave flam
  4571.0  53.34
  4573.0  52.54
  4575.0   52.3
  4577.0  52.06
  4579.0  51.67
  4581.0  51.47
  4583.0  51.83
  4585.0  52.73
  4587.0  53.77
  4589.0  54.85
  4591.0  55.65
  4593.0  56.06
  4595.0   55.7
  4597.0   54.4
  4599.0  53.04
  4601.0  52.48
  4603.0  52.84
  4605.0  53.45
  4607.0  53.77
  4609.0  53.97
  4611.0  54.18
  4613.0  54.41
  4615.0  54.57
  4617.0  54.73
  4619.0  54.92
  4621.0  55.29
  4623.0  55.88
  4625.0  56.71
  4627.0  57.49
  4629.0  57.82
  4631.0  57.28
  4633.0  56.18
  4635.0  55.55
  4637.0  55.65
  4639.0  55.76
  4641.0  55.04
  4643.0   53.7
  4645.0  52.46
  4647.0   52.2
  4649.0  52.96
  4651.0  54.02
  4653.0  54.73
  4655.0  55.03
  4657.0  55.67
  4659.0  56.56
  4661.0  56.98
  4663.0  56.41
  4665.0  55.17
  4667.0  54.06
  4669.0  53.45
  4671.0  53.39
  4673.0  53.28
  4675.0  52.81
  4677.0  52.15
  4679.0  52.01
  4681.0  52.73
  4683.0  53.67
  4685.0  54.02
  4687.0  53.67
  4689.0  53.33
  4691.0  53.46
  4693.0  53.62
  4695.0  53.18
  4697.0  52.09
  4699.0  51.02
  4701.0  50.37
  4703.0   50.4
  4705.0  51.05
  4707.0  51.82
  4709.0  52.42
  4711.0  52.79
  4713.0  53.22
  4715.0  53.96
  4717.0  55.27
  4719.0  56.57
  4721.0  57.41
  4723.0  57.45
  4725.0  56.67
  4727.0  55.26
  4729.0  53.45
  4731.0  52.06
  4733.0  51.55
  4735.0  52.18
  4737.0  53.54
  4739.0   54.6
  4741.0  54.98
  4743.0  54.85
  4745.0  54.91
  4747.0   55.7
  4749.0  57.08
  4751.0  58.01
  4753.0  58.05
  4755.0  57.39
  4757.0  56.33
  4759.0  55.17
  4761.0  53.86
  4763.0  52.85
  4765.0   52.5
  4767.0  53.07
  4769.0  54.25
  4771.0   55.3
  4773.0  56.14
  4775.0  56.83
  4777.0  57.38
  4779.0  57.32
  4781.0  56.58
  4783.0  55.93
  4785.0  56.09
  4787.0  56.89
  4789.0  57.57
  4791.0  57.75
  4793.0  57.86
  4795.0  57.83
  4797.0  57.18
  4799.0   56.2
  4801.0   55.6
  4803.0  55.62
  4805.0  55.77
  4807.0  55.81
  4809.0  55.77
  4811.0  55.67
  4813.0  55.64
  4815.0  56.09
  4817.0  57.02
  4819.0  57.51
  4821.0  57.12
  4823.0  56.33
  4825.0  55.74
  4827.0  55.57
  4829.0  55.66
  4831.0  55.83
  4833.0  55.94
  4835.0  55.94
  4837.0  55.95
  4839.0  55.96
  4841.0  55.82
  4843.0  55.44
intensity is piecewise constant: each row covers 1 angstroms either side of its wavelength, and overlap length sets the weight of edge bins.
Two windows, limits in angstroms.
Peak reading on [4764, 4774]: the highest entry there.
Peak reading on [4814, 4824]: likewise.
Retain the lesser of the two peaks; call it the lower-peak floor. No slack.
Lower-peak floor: 56.1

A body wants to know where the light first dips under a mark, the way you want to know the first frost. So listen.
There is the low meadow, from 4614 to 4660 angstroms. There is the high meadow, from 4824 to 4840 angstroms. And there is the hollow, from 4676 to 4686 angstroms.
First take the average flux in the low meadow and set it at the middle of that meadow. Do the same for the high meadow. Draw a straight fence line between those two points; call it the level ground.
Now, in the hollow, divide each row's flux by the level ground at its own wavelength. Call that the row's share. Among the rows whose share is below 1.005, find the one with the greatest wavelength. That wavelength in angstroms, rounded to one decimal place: 4685.0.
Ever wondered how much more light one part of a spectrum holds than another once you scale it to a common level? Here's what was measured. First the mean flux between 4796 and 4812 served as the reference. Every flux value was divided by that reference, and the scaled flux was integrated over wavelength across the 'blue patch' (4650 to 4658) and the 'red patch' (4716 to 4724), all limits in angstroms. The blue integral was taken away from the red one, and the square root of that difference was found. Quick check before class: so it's 0.51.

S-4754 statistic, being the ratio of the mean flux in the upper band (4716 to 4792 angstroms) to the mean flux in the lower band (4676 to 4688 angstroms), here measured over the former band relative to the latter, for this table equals 1.05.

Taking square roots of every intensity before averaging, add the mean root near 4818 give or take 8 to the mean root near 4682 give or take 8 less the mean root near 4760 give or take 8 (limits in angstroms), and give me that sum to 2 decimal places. 7.38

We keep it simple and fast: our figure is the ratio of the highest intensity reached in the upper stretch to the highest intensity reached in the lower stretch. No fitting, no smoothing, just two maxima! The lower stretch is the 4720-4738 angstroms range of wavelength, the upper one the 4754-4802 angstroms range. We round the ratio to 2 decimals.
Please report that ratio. 1.01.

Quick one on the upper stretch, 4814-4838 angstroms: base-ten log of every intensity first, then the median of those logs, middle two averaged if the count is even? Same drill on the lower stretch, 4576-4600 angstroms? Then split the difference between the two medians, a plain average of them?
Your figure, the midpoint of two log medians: 1.738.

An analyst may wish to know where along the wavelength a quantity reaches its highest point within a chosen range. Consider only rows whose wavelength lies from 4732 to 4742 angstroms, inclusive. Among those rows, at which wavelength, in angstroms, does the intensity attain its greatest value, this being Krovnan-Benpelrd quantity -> 4741.0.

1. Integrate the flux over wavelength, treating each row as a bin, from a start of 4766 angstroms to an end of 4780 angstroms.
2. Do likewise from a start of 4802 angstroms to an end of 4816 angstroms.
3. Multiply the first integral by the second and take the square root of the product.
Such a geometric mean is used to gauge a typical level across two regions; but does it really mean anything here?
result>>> 781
